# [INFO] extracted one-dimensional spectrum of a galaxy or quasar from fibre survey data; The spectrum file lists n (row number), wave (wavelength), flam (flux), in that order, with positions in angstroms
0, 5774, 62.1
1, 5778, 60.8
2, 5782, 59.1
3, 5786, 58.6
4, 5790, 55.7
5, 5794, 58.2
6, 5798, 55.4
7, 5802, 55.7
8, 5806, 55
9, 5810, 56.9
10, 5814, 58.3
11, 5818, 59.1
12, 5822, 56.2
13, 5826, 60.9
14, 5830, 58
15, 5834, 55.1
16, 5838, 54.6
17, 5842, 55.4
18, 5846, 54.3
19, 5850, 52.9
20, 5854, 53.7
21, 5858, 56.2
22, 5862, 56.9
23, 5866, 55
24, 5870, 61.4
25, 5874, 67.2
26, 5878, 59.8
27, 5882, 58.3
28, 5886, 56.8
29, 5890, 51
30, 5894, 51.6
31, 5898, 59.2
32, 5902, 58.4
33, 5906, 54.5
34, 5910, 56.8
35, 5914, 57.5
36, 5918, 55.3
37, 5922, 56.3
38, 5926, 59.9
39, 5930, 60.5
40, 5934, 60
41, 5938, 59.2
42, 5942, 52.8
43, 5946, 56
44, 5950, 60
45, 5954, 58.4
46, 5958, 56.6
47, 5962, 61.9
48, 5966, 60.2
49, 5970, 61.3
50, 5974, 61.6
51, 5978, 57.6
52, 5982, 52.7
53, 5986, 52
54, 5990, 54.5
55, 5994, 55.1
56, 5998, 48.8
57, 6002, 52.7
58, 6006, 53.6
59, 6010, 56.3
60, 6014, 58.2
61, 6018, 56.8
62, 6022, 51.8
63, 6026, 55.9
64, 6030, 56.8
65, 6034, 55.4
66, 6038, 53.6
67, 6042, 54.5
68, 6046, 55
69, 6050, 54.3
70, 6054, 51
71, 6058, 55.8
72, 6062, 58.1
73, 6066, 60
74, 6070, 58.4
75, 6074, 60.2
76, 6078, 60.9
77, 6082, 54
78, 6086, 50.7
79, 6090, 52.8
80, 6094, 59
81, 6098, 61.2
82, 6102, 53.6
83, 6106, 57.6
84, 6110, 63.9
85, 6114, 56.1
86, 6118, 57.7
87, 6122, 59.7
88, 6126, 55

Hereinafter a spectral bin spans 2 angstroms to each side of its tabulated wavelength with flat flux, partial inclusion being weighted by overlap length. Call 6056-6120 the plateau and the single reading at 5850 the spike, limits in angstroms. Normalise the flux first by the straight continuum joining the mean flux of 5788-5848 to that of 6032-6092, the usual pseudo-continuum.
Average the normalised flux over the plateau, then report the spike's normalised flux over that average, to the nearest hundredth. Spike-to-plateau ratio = 0.91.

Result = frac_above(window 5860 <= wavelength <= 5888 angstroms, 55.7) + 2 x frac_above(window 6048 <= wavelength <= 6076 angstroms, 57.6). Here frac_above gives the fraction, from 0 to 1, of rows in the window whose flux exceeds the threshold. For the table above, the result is 2.0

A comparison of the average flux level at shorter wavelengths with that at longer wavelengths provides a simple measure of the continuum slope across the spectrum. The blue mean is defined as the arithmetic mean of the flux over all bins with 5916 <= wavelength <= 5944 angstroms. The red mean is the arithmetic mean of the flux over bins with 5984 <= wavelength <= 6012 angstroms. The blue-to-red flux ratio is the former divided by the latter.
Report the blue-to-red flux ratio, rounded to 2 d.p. 1.08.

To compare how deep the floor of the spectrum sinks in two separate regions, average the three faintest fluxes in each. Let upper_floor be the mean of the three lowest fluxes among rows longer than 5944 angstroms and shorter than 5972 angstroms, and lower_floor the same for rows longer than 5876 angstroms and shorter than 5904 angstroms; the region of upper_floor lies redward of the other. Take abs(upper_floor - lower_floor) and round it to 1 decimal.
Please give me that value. 3.9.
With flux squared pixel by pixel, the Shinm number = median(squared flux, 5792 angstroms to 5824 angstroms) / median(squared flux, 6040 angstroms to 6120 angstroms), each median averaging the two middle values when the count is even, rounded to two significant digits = 0.99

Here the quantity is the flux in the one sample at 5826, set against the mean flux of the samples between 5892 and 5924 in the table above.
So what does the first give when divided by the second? 1.08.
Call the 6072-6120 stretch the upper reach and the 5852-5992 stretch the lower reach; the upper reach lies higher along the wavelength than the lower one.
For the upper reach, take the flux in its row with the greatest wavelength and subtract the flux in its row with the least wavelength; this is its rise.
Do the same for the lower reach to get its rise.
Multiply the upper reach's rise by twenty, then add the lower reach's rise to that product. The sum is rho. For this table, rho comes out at -49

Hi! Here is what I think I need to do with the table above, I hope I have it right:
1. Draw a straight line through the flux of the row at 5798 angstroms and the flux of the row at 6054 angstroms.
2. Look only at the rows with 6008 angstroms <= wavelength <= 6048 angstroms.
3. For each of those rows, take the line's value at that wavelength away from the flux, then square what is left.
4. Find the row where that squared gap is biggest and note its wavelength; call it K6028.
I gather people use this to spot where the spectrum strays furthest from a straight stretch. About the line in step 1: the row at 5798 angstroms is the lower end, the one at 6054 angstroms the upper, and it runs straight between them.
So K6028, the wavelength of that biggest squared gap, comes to 6014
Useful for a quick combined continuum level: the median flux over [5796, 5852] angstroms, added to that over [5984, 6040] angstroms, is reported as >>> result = 110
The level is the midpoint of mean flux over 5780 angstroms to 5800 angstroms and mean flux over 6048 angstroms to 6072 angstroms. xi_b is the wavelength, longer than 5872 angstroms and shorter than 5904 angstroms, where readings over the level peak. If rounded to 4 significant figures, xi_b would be 5874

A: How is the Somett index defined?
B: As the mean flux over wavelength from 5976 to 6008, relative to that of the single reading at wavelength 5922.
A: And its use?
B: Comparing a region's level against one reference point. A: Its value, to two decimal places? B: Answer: 0.95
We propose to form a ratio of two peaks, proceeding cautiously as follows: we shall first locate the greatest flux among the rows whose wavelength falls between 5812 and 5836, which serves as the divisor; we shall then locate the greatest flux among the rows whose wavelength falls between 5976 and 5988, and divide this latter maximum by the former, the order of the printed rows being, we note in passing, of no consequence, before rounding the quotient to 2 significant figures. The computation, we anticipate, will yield 0.95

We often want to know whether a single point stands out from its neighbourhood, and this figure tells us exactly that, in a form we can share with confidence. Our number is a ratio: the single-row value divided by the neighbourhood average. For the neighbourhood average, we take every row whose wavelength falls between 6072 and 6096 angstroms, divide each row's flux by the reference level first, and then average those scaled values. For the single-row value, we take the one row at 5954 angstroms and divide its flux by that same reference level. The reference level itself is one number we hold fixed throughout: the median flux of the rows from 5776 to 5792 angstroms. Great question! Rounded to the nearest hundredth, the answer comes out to 1.04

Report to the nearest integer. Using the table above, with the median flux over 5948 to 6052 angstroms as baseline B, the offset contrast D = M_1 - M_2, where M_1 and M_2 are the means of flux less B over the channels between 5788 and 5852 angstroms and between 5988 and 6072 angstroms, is 1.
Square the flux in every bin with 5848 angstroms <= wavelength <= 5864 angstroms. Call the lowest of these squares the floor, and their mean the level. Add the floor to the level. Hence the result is 5818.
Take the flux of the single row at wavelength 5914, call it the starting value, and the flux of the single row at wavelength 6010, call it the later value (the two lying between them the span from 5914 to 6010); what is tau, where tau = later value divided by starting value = 0.98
